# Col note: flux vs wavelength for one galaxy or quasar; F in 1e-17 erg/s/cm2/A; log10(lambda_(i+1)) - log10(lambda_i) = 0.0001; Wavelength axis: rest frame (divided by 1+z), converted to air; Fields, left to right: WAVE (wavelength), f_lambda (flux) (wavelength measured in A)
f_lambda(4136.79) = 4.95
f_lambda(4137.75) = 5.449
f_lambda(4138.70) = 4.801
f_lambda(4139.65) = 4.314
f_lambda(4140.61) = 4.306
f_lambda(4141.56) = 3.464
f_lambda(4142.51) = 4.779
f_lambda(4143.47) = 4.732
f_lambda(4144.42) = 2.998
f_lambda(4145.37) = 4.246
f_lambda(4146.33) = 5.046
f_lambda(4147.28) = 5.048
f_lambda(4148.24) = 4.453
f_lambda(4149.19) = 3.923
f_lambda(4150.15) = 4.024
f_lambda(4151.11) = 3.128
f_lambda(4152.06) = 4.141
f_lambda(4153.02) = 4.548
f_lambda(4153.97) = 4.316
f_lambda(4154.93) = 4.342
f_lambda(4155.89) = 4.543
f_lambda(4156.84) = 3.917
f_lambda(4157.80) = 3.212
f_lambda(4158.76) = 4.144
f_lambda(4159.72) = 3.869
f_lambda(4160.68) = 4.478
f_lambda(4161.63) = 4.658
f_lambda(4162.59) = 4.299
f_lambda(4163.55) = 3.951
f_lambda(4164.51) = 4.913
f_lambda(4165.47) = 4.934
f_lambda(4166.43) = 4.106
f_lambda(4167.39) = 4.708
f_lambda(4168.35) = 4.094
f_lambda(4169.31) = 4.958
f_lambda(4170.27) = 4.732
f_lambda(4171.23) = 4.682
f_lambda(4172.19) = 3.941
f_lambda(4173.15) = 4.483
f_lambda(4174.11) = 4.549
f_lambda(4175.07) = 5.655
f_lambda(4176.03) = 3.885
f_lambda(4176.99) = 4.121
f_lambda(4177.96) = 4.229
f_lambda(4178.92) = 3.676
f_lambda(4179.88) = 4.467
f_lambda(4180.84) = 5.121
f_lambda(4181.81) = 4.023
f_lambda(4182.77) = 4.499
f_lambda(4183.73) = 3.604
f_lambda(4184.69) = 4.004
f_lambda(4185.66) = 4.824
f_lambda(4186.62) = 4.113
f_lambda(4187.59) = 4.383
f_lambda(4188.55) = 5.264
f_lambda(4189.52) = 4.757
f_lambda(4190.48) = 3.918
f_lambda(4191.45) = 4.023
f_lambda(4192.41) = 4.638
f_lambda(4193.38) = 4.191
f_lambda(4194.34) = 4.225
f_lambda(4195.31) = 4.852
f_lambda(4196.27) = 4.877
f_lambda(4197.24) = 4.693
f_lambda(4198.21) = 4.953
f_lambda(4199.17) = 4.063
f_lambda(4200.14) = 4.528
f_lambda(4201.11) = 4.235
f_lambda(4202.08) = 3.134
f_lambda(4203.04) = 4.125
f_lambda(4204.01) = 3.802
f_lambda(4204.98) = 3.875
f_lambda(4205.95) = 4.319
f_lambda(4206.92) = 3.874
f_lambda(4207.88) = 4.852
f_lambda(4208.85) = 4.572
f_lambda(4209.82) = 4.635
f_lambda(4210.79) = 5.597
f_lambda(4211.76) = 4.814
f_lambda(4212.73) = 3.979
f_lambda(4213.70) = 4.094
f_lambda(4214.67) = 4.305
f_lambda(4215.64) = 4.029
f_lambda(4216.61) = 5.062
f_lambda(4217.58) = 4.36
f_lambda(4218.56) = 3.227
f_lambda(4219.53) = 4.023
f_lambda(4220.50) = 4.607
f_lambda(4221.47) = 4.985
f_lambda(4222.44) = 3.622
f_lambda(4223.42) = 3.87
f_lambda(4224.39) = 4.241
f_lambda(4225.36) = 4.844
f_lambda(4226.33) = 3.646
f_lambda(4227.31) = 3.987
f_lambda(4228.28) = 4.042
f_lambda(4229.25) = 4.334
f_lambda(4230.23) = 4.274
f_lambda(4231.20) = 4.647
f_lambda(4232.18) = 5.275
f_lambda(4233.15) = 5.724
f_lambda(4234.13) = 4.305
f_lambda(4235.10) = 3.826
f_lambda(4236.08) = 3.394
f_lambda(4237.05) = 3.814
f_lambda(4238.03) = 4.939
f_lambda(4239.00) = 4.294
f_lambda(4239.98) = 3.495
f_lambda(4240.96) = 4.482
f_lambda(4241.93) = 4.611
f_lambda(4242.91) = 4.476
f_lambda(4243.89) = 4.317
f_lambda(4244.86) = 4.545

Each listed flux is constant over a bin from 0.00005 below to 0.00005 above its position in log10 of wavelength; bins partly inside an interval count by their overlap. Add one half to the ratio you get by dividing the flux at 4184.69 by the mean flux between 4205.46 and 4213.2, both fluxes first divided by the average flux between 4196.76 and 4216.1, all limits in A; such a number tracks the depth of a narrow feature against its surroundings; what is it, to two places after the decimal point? 1.37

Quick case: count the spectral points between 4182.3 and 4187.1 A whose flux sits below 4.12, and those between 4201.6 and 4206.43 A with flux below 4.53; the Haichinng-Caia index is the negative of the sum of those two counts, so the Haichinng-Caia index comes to -8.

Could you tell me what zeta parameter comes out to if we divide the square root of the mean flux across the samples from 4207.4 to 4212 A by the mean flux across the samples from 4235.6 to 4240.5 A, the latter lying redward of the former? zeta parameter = 0.555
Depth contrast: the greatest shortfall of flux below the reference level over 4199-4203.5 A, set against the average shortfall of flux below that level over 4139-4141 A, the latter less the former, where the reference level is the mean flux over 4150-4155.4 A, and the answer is -1.2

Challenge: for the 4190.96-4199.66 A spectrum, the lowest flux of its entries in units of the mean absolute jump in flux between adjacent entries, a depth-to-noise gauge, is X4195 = 10.4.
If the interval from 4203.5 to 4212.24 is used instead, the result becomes 7.6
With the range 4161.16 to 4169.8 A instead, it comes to 6.9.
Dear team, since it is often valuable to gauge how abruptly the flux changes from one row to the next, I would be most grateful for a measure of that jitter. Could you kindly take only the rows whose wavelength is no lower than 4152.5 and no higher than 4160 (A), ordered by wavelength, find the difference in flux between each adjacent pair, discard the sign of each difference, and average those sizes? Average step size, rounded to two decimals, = 0.43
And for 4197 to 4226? 0.59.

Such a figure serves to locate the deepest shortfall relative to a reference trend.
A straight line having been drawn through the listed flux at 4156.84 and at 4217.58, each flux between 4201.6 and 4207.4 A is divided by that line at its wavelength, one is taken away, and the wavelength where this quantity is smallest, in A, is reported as 4202.08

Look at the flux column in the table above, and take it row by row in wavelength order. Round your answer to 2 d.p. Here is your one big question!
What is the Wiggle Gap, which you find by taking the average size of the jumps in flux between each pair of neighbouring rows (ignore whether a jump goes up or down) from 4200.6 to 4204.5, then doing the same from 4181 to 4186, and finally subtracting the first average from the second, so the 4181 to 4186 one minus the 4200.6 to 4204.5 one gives -0.16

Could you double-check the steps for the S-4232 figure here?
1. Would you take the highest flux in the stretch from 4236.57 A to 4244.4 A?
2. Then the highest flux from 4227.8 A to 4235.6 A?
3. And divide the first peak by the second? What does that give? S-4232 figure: 0.86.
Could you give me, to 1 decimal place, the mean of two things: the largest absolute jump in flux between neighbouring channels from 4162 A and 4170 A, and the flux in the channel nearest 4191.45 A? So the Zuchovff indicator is 2.5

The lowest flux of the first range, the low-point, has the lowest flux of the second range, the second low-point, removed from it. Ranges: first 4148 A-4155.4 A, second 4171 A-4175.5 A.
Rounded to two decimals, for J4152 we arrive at -0.81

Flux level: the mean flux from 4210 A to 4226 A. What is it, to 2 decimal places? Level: 4.35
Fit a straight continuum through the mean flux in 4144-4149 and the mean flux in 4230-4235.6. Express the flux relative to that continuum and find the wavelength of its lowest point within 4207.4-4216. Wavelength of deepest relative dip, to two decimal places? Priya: 4212.73 A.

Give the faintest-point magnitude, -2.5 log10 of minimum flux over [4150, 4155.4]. -1.24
